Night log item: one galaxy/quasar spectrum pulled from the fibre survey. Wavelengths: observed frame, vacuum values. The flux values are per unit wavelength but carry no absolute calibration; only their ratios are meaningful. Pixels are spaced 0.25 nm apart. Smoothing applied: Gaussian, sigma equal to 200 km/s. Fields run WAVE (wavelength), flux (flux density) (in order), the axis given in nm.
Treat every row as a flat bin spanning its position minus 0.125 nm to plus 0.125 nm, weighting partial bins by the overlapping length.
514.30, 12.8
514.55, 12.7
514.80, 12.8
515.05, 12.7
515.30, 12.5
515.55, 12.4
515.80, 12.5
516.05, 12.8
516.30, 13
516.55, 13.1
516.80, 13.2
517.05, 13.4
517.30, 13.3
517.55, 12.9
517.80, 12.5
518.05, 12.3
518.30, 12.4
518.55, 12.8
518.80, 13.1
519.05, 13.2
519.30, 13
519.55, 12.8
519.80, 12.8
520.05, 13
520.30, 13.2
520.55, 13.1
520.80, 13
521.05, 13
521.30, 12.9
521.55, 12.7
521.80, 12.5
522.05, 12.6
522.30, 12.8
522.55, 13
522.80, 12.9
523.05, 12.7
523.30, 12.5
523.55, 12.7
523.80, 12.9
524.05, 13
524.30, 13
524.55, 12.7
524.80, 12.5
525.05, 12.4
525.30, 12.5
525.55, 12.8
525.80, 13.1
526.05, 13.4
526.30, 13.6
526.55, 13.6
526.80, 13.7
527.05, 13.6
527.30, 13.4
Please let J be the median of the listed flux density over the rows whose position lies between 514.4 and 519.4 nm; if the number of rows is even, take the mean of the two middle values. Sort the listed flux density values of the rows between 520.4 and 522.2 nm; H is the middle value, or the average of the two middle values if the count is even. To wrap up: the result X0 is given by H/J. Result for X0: 1.01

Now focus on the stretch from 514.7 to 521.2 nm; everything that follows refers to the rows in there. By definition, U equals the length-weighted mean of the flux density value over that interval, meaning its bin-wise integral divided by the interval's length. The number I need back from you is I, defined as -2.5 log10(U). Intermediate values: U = 12.9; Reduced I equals -2.77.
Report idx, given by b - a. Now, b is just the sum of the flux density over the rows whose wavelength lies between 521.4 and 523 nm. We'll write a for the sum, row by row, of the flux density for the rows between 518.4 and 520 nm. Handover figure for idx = -1.2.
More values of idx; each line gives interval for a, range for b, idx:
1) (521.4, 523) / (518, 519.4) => 0.3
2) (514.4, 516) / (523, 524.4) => 1.2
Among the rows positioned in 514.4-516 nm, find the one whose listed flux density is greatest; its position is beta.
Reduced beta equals 514.80 nm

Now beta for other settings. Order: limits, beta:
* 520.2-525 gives 520.30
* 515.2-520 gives 517.05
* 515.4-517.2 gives 517.05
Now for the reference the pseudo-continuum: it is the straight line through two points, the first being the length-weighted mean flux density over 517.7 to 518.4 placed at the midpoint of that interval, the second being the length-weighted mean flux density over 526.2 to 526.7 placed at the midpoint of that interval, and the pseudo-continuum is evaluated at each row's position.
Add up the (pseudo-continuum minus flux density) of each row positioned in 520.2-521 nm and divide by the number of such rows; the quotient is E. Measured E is -0.3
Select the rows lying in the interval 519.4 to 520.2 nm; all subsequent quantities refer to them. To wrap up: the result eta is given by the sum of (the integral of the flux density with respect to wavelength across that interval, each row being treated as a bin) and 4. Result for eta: 14.3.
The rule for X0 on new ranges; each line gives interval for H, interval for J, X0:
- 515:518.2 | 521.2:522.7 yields 1.00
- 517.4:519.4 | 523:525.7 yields 1.01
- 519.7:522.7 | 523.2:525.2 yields 1.02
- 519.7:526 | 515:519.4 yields 1.00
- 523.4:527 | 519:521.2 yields 1.00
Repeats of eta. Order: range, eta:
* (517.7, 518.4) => 12.7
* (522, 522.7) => 13.0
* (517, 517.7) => 13.2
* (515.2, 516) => 14.0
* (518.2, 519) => 14.3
